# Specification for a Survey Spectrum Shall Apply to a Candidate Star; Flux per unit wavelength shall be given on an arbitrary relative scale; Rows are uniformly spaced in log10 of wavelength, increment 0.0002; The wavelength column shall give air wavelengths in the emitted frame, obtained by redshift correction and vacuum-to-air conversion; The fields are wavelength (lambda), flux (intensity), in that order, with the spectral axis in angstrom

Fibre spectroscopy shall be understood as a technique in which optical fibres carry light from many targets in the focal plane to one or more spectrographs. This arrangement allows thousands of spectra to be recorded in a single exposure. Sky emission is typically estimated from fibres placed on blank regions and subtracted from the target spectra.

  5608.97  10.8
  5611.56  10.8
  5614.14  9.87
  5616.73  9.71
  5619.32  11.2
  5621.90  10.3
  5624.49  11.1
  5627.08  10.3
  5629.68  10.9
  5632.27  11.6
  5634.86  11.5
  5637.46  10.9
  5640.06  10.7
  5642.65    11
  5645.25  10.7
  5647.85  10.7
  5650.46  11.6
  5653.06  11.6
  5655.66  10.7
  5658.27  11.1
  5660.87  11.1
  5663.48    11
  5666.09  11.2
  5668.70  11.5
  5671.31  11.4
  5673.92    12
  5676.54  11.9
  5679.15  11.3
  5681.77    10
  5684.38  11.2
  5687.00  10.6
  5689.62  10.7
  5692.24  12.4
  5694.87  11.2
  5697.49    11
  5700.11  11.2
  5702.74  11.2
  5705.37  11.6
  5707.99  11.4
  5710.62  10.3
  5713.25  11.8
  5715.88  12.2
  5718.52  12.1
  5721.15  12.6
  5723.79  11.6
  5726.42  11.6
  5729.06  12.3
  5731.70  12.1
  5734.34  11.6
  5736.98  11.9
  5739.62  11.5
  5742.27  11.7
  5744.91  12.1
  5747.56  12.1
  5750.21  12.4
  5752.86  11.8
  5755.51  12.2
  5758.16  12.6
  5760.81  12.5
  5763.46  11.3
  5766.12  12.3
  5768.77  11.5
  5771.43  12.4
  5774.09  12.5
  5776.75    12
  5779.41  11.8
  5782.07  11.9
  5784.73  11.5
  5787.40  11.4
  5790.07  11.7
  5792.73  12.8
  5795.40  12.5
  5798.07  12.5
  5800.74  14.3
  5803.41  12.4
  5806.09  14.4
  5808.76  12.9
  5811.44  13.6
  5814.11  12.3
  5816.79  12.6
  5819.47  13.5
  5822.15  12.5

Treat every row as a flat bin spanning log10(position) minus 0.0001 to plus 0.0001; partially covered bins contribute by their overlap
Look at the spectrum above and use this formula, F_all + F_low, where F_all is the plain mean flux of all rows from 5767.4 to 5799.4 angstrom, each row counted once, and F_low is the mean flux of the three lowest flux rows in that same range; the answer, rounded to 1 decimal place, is 23.5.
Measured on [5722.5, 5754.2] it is 23.5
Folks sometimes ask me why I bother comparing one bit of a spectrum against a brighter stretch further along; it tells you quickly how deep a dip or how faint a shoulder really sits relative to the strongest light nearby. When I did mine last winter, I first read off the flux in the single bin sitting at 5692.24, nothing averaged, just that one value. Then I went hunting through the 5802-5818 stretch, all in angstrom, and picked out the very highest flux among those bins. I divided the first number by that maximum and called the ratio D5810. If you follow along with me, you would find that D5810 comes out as 0.86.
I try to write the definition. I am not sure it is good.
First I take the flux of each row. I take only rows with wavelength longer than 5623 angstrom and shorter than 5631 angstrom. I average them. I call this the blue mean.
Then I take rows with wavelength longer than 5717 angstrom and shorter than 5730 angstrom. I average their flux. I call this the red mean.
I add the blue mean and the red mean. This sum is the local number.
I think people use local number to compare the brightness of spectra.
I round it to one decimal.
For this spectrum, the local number 22.8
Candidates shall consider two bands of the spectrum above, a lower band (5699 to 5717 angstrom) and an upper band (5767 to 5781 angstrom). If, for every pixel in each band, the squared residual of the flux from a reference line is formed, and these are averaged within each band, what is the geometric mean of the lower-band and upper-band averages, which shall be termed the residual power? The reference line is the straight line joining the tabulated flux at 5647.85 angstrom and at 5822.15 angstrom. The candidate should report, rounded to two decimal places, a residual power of 0.20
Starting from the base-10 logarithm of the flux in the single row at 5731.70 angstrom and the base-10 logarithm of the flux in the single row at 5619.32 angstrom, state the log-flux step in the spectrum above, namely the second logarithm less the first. -0.034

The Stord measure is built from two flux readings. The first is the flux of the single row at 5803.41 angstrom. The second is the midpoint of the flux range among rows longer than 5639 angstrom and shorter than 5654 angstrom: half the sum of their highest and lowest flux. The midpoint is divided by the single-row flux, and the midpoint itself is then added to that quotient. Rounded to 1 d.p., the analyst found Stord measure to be 12.0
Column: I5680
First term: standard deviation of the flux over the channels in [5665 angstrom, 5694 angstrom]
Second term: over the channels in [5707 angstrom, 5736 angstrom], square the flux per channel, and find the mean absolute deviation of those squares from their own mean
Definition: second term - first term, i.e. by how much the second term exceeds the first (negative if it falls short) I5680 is 9.5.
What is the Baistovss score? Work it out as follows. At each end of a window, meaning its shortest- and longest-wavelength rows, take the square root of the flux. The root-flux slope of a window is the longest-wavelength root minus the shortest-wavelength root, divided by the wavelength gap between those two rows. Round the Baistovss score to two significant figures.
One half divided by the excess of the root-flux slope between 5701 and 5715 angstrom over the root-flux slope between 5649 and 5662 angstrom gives 32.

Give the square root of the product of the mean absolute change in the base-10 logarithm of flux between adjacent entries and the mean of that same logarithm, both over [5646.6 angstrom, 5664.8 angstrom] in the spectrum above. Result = 0.13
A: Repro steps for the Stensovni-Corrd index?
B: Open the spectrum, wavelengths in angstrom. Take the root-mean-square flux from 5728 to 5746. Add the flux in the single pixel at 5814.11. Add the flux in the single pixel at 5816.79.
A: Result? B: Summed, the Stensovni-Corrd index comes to 36.8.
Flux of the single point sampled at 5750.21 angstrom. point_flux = 12.4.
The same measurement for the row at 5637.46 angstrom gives 10.9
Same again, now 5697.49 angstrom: 11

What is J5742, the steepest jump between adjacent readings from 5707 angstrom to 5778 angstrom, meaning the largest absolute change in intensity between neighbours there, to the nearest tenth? 1.5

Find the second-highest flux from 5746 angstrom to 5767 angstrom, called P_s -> 12.5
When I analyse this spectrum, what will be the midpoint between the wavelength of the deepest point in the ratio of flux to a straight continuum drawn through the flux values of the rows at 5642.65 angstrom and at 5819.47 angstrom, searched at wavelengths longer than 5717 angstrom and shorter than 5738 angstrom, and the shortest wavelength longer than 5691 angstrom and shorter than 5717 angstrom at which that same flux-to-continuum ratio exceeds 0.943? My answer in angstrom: 5713.3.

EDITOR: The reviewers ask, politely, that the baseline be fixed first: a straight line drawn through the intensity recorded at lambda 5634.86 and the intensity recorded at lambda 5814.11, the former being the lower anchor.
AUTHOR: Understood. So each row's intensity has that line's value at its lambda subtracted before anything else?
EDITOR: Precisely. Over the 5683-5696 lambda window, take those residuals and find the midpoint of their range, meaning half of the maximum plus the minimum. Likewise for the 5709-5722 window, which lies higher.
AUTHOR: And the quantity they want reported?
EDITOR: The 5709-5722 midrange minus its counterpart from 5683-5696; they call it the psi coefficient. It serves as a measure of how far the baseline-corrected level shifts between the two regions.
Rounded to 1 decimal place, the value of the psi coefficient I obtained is -0.2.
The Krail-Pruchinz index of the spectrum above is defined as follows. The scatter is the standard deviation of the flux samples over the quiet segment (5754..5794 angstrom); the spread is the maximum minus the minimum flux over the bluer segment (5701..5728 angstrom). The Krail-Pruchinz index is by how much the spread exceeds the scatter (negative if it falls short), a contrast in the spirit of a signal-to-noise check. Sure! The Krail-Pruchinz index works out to 1.8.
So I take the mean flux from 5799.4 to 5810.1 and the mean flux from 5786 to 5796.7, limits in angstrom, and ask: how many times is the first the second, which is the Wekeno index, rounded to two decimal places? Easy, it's 1.12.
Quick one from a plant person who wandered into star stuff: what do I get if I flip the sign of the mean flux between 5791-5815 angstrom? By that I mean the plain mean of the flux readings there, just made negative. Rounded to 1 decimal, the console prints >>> -13.1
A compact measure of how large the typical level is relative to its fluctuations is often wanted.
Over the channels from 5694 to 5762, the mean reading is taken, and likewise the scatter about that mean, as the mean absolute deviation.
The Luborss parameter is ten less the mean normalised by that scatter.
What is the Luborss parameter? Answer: -17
